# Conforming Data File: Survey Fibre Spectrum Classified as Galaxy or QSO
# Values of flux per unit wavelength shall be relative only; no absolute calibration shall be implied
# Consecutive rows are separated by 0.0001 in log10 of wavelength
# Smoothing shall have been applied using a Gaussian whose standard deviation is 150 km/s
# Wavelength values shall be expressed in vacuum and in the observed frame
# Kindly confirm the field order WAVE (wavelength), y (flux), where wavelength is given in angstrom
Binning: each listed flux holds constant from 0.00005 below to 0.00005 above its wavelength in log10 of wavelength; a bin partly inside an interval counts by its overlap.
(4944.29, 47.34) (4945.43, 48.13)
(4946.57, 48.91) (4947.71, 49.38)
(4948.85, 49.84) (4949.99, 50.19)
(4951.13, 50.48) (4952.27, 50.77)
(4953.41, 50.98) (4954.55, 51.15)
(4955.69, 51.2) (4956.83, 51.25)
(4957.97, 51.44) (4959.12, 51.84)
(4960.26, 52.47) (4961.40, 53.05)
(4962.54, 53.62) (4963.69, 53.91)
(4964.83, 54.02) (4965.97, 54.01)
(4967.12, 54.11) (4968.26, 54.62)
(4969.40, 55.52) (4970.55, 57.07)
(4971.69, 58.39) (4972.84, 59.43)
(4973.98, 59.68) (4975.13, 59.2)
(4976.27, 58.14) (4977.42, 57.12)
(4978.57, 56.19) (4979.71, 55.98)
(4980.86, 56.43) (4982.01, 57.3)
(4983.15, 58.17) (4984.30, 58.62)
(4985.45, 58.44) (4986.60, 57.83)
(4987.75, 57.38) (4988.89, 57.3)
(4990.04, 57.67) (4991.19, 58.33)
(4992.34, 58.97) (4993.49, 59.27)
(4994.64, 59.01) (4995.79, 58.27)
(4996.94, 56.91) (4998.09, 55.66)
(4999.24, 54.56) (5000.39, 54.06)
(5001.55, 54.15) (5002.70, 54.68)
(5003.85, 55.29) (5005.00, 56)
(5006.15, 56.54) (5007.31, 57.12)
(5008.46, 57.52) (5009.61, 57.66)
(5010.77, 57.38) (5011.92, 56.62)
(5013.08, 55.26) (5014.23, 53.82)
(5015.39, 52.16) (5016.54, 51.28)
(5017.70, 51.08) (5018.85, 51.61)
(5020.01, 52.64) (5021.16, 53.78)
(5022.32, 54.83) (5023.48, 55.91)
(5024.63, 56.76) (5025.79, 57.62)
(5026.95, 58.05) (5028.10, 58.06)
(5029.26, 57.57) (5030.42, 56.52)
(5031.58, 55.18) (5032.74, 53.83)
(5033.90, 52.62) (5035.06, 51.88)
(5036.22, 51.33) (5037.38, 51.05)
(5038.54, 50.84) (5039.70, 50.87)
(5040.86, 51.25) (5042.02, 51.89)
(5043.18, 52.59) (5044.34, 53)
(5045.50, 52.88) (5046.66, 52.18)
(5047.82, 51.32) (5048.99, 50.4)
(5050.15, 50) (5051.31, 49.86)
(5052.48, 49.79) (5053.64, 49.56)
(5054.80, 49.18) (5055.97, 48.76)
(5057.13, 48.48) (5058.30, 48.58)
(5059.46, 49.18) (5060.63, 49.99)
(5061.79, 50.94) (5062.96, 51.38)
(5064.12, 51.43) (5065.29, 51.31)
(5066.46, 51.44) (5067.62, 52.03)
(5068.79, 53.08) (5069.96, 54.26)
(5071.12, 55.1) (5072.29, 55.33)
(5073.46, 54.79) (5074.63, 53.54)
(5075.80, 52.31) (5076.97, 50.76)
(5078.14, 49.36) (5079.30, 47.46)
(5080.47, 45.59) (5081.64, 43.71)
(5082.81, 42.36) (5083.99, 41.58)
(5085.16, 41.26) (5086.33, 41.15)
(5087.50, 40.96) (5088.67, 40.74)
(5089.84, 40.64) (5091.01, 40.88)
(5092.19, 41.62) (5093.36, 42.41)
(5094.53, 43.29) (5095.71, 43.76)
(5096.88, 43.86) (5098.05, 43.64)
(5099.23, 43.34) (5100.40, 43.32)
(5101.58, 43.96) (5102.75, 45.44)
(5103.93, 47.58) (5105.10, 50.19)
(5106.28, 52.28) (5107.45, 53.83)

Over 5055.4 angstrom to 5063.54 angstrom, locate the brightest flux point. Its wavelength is 5062.96 angstrom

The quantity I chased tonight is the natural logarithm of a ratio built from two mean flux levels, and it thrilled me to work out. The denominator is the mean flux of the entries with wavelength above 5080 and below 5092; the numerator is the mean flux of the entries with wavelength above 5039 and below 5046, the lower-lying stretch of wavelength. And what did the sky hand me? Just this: 0.22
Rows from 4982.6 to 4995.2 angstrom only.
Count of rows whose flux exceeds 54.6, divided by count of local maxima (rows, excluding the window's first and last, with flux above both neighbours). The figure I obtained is 5.5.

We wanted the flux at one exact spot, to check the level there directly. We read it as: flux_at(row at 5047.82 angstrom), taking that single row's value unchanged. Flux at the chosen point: 51.32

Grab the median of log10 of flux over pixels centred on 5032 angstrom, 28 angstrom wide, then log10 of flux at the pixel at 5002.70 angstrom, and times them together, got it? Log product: 3.00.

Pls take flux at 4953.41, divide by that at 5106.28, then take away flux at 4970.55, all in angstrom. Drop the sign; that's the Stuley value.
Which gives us 56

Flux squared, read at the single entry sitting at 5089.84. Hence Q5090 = 1652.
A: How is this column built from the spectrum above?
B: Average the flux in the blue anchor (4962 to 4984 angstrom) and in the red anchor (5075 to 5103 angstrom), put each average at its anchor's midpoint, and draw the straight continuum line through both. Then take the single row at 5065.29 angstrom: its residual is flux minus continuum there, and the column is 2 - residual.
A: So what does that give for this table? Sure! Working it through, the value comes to -3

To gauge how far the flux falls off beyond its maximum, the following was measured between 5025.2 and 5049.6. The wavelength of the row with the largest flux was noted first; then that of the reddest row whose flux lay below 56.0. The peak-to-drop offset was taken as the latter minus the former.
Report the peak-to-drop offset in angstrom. 20.9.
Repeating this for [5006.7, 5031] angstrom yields -4.6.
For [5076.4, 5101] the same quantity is 23.4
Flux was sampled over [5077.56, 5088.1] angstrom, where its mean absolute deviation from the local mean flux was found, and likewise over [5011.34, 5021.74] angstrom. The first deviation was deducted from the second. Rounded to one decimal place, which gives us -1.0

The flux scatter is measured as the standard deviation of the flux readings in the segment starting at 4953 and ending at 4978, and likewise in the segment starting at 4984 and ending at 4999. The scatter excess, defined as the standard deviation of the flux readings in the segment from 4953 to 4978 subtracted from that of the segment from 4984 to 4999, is -2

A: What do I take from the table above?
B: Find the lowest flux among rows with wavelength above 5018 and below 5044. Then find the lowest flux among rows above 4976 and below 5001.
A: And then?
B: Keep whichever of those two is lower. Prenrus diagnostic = 51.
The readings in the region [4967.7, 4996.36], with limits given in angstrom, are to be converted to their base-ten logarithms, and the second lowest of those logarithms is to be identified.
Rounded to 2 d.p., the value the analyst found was 1.74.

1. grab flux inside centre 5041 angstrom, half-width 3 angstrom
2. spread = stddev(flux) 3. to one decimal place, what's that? 0.7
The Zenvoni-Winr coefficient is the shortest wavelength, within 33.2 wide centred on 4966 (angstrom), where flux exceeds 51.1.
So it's 4954.55 angstrom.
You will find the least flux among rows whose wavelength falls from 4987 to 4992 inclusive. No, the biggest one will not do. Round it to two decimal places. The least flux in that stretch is 57.30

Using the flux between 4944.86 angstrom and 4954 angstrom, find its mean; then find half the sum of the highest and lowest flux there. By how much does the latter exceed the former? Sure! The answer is -0.3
